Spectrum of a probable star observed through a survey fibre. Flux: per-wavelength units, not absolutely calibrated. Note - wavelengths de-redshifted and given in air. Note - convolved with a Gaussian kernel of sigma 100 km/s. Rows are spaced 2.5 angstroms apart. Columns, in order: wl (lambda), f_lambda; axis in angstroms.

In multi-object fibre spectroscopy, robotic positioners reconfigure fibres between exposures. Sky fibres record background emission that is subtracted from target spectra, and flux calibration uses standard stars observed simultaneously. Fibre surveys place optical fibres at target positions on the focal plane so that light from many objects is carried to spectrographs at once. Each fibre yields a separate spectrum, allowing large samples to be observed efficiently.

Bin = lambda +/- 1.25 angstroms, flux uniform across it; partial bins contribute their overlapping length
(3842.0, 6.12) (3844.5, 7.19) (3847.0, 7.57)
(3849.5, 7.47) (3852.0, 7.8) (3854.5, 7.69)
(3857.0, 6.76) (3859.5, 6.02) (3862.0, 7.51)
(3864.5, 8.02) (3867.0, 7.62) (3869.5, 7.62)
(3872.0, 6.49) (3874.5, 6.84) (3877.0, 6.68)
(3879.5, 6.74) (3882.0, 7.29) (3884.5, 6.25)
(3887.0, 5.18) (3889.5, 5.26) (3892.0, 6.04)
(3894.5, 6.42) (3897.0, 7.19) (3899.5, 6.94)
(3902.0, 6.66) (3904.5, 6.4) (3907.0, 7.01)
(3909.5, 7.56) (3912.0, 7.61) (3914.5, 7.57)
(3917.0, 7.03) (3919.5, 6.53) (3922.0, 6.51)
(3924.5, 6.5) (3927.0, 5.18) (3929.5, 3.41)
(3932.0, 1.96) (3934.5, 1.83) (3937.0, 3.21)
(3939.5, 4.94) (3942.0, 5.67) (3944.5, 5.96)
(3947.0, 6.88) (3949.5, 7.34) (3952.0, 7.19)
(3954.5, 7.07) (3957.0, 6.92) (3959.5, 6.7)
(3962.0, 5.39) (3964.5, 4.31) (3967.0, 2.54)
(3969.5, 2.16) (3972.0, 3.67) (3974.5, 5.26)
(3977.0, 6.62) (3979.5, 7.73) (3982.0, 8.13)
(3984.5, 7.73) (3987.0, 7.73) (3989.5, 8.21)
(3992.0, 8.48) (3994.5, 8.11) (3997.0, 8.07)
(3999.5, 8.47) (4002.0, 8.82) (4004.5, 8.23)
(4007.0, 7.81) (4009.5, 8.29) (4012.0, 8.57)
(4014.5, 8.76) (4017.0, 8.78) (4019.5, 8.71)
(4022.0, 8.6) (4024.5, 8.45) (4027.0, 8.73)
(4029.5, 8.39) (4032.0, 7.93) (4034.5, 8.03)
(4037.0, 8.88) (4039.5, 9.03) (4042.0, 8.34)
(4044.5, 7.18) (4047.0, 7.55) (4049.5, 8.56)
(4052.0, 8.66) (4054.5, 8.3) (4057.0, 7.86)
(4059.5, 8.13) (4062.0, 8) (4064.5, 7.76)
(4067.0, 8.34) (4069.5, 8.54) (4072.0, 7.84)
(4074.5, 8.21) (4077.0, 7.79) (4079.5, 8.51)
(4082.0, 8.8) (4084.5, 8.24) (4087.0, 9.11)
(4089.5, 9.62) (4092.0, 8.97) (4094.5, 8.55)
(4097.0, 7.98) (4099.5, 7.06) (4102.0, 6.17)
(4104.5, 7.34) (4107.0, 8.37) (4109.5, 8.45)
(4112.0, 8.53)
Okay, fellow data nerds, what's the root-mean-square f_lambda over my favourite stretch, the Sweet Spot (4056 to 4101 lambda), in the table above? 8.3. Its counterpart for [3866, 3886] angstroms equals 7.0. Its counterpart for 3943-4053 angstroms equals 7.6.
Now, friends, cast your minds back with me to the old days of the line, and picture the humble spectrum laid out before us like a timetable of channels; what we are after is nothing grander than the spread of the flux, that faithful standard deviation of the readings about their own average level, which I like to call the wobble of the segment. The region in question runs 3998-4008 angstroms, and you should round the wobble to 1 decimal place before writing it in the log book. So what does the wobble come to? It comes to 0.4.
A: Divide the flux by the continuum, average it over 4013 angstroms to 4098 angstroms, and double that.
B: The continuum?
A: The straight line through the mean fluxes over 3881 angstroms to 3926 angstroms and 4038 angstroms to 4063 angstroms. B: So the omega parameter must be 2.04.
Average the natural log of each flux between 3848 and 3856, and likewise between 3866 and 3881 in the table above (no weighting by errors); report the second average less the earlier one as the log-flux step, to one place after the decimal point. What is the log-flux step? -0.1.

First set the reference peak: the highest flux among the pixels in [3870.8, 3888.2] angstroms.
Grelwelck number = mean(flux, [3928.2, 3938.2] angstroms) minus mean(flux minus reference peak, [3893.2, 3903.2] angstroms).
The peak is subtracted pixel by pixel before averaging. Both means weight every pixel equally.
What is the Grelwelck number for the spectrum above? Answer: 3.1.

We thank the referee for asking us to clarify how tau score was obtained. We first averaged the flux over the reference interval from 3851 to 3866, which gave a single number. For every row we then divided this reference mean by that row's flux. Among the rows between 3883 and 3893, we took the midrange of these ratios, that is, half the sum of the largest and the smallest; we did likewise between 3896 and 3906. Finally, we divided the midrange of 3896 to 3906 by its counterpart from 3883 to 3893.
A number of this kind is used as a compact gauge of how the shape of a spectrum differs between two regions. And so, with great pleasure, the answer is 0.84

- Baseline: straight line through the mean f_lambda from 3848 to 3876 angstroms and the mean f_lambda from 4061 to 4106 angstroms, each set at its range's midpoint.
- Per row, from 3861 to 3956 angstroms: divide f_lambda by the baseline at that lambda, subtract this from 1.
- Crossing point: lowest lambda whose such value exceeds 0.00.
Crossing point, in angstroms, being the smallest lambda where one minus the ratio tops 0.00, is 3872.0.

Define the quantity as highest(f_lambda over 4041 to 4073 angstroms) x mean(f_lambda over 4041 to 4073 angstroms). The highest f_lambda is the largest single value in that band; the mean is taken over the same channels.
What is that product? 70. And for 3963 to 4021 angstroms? 63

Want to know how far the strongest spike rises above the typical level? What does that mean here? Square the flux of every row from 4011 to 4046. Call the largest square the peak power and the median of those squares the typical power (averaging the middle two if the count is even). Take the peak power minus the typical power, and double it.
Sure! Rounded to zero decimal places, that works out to 16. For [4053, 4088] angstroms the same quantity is 31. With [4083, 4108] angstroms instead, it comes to 47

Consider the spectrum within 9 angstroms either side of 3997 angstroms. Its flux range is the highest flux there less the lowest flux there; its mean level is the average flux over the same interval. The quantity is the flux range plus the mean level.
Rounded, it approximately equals 9.1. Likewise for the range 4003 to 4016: 9.3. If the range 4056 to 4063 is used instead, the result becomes 8.3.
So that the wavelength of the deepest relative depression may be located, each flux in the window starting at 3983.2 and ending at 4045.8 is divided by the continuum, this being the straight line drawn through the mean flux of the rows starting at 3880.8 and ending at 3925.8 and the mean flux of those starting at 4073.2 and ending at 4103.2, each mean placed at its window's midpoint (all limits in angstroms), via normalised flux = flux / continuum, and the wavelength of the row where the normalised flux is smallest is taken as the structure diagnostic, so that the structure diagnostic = 4044.5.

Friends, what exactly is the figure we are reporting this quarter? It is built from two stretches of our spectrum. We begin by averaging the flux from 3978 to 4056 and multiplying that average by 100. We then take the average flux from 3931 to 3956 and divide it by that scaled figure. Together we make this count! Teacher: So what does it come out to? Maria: 0.0063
